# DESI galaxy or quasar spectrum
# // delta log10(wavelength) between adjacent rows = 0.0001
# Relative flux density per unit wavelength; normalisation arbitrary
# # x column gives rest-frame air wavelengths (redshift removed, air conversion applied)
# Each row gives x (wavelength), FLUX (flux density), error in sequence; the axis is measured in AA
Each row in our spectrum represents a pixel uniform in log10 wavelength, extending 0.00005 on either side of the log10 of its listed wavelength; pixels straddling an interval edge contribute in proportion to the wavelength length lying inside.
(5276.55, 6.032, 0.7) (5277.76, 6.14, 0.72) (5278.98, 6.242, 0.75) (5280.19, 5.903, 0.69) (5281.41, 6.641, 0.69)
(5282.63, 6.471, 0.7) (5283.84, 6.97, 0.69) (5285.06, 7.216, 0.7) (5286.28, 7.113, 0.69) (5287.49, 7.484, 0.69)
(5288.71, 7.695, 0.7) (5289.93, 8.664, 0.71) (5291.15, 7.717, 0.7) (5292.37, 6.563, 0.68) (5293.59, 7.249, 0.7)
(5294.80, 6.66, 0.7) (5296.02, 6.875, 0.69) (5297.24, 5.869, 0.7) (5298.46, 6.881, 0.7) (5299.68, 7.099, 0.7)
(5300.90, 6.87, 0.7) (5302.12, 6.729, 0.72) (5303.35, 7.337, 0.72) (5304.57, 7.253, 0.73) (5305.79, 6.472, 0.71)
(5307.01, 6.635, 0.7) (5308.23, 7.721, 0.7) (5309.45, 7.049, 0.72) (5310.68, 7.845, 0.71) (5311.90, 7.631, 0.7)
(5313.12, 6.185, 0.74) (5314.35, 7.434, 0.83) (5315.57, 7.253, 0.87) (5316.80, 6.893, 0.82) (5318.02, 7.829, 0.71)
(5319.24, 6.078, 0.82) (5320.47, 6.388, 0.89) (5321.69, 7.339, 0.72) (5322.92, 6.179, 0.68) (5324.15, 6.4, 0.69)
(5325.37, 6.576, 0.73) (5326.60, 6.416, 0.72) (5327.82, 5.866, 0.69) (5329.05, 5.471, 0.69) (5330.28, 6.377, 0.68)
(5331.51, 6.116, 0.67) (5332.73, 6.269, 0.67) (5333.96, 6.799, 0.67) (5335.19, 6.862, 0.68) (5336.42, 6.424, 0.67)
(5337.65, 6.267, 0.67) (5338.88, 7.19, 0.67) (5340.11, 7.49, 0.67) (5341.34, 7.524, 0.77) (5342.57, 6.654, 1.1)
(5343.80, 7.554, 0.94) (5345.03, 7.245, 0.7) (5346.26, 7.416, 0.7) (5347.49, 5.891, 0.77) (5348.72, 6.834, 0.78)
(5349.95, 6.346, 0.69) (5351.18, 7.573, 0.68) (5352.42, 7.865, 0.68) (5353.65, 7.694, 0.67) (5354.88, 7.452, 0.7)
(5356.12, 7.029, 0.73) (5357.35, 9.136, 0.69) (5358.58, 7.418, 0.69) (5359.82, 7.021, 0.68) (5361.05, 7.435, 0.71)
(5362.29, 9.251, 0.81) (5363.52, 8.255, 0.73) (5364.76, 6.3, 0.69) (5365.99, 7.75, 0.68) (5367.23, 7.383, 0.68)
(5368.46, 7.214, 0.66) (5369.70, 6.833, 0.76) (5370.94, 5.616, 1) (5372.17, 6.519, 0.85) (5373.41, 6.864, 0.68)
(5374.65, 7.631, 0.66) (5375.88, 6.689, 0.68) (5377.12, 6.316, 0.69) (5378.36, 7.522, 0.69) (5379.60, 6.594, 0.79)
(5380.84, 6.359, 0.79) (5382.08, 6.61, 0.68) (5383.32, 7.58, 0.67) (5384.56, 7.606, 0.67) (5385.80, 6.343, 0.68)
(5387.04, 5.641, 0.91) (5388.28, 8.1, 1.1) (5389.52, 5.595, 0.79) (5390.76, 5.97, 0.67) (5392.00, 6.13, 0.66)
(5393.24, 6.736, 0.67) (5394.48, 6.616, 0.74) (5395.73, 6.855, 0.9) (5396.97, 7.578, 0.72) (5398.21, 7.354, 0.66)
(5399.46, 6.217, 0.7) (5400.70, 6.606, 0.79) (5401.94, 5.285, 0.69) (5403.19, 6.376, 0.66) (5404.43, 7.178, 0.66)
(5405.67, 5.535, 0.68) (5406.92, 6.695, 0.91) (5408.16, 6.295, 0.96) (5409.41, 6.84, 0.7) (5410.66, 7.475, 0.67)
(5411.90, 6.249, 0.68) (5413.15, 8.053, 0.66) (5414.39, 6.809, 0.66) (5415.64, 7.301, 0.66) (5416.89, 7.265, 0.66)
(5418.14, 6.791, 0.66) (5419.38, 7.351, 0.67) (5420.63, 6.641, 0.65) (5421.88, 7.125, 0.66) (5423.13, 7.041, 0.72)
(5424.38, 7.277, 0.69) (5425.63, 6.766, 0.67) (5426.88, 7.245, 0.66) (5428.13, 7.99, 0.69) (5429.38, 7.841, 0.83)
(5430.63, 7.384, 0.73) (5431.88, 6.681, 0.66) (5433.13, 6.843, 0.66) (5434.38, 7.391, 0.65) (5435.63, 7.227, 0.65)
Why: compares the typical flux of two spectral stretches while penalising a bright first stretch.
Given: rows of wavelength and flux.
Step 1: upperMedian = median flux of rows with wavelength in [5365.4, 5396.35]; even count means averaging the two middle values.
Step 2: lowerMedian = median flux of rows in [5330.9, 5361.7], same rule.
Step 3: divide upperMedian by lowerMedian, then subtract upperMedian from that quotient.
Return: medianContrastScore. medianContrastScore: -5.76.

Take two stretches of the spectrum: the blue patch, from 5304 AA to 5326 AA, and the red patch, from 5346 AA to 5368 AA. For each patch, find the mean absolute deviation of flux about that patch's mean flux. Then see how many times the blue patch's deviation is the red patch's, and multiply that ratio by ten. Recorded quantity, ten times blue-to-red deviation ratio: 8.8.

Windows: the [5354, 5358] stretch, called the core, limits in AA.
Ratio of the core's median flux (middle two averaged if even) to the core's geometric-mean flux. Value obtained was 0.95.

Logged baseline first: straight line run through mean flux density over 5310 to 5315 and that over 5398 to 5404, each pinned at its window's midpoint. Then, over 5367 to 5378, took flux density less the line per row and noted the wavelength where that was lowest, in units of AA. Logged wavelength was 5370.94 AA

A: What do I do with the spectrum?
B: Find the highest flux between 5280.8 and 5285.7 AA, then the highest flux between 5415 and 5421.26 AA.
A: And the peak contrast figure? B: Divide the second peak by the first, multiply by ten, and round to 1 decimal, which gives 10.2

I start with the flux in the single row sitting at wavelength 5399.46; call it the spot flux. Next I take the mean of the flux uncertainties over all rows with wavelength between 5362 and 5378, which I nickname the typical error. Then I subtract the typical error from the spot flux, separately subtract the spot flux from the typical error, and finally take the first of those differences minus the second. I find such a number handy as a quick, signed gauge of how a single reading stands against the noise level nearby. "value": 11.0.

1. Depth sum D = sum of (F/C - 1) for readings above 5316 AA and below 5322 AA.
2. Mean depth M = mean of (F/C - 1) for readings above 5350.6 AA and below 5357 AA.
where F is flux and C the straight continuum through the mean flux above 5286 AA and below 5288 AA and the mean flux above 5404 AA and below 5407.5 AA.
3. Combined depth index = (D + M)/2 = -0.01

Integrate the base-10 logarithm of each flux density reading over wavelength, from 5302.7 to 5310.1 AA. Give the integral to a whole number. 6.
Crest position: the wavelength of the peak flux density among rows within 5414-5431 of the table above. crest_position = 5428.13 AA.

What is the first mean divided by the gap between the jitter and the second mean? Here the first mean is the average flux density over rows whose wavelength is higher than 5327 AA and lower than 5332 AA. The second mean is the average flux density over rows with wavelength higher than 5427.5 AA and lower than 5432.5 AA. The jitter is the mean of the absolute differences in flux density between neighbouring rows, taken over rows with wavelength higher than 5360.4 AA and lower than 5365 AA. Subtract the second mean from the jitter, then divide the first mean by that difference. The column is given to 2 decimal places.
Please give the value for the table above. -1.01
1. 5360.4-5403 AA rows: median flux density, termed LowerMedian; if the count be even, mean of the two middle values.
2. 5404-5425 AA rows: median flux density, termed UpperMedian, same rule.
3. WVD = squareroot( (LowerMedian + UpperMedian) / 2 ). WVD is 2.62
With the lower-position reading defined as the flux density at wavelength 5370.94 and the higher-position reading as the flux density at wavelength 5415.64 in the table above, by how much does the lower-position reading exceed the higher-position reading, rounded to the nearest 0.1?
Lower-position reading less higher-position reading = -1.7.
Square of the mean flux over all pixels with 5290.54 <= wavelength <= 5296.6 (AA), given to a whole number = 49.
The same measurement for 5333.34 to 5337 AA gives 45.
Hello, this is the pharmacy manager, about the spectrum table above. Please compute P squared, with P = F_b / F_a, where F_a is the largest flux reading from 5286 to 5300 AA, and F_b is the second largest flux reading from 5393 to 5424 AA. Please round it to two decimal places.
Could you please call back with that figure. 0.77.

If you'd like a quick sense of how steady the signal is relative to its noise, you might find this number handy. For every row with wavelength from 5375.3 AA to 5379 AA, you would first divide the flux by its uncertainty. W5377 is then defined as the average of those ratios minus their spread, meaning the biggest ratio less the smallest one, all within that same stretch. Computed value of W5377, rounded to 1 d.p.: 8.2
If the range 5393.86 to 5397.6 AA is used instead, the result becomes 6.1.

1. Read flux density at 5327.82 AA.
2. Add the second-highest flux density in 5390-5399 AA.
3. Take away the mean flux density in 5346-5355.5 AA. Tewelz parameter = 6.1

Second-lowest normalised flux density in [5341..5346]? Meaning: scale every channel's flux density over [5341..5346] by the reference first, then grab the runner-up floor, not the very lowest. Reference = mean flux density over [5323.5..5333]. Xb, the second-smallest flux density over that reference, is 1.17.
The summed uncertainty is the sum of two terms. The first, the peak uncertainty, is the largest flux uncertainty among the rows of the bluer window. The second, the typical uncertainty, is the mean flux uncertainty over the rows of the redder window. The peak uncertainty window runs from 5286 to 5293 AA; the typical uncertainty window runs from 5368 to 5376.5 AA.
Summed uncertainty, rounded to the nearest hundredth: 1.47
